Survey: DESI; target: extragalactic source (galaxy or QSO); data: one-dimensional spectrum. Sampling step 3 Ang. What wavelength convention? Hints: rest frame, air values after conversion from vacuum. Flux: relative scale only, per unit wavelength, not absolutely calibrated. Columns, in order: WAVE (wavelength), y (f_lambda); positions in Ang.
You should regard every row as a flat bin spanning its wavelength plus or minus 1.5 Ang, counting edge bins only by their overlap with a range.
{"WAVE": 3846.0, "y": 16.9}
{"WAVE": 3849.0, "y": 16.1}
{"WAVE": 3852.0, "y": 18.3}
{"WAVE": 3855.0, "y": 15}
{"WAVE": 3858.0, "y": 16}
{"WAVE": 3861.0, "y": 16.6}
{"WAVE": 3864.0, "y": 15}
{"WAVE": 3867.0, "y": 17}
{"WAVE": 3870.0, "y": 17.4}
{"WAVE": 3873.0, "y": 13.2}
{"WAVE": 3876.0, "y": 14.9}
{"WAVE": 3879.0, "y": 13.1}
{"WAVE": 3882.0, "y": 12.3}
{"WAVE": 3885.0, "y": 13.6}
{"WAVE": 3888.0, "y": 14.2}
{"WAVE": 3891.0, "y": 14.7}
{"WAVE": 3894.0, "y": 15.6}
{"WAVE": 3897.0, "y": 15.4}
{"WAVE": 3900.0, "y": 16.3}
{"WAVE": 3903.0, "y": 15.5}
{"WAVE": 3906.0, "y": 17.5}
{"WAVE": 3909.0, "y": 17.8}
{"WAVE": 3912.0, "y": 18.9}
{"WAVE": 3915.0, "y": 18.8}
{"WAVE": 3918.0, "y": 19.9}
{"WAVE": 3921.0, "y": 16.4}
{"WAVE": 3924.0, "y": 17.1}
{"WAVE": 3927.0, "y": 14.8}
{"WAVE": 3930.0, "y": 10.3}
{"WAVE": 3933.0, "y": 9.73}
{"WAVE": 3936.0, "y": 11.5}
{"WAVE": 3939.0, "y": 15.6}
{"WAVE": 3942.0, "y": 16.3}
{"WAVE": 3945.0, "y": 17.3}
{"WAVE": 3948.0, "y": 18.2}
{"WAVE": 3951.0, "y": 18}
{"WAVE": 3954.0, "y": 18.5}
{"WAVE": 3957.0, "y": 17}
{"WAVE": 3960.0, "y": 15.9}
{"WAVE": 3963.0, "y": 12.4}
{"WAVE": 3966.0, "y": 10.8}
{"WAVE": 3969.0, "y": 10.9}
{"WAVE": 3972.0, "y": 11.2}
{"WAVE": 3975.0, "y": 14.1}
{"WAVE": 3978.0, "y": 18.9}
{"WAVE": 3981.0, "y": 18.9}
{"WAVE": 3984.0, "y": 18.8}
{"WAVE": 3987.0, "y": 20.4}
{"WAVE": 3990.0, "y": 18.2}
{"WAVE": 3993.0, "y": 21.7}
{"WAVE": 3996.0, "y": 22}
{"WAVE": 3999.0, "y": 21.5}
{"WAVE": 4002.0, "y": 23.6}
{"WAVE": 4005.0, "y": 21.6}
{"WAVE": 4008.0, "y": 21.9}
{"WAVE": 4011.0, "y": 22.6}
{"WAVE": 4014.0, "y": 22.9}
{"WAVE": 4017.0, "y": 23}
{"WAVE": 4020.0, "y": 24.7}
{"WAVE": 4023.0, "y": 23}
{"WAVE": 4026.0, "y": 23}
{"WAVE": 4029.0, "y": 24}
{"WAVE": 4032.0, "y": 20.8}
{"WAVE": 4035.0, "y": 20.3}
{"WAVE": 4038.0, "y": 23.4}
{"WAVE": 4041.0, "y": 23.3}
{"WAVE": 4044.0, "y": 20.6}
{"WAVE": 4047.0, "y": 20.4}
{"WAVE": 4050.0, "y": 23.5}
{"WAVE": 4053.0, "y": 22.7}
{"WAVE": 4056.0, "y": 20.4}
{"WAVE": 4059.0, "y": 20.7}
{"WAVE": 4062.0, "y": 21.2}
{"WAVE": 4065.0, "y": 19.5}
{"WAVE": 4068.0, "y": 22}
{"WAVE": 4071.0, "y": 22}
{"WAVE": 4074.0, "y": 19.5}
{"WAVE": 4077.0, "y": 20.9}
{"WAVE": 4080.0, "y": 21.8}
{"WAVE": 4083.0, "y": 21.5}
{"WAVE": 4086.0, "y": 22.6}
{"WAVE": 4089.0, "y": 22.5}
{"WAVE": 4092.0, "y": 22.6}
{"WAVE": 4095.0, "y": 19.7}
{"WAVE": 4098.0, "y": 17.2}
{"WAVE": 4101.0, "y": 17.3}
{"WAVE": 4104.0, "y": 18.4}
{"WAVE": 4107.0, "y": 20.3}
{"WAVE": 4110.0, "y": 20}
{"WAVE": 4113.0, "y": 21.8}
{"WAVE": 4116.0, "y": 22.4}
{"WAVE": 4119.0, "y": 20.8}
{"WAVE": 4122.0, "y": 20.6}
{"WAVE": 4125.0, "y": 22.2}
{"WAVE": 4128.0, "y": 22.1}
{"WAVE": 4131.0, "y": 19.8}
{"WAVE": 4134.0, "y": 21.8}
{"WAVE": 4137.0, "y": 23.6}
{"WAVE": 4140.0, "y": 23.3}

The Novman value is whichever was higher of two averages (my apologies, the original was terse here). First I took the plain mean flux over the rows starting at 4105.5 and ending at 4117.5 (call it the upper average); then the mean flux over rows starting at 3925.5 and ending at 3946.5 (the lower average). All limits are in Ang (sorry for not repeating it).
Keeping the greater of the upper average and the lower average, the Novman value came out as 21.1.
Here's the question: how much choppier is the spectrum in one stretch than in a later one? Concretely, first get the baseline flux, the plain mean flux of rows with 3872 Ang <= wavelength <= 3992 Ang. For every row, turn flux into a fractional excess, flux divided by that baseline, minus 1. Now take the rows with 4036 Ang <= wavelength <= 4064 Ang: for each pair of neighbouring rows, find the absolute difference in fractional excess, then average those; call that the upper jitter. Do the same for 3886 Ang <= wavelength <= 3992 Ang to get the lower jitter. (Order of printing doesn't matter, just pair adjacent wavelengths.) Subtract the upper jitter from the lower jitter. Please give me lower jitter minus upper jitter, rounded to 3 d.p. 0.011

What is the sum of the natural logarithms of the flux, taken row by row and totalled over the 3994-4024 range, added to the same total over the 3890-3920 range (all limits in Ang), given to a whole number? 60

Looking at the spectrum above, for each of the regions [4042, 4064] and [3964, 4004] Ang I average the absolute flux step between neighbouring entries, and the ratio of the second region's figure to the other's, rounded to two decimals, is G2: 1.28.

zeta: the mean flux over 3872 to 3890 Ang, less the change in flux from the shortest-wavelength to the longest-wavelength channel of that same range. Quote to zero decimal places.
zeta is 13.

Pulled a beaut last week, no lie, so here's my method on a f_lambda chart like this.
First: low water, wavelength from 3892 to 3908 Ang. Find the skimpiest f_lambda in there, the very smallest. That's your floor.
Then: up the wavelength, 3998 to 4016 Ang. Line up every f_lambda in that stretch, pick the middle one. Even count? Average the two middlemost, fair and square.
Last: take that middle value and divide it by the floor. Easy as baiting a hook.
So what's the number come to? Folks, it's 1.44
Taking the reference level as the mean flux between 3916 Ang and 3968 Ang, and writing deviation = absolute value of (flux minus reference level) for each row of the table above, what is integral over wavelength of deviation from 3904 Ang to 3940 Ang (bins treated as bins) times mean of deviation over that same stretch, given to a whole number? 299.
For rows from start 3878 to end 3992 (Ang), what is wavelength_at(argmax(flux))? 3987.0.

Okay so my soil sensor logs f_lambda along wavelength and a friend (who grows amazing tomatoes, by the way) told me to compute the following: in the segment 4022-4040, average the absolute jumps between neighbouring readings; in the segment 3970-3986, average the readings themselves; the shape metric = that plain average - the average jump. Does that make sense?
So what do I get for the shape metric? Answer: 14.8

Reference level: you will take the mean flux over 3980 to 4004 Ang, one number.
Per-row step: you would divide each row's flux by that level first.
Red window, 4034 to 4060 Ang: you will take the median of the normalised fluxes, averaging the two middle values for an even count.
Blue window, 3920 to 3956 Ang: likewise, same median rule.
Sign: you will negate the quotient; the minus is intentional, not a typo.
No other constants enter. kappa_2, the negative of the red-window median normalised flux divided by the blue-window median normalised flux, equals -1.27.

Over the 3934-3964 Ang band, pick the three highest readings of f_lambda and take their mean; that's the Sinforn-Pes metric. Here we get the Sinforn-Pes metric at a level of 18.2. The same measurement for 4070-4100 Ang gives 22.6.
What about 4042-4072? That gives 22.7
